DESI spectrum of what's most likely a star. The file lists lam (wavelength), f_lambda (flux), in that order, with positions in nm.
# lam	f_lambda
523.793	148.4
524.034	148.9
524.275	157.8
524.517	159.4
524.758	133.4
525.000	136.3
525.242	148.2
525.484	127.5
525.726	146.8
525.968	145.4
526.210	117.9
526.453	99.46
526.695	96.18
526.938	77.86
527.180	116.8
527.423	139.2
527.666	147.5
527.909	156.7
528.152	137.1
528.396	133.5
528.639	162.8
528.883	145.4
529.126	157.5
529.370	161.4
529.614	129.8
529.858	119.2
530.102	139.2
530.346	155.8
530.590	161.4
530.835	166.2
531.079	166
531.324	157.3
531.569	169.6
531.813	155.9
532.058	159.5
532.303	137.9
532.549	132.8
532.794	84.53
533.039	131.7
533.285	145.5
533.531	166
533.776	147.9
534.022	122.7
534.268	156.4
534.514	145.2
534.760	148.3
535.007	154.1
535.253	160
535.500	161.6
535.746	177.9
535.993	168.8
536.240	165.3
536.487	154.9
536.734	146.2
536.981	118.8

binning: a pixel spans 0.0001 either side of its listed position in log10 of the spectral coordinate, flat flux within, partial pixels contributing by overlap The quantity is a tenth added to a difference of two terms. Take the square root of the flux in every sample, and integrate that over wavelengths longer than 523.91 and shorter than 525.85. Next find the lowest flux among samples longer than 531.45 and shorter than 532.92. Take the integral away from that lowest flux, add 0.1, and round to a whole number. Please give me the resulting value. 61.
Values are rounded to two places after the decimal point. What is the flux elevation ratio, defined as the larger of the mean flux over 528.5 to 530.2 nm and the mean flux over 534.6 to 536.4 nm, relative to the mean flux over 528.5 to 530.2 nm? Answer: 1.12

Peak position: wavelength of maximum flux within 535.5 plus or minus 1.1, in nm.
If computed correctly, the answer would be 535.746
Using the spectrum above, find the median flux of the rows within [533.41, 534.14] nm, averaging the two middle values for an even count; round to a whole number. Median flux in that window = 148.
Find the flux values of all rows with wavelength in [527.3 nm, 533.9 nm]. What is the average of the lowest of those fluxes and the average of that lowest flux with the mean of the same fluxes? 100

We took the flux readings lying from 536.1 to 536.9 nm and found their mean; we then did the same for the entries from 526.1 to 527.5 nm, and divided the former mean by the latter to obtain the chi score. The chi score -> 1.44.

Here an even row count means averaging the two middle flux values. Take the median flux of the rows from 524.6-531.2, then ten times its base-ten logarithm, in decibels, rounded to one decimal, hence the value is 21.4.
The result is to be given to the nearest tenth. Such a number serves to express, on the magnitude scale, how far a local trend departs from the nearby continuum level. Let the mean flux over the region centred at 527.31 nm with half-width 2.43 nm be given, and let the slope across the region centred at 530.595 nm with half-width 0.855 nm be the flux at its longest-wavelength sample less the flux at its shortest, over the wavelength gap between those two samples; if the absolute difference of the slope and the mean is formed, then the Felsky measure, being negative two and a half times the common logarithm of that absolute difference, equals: -5.1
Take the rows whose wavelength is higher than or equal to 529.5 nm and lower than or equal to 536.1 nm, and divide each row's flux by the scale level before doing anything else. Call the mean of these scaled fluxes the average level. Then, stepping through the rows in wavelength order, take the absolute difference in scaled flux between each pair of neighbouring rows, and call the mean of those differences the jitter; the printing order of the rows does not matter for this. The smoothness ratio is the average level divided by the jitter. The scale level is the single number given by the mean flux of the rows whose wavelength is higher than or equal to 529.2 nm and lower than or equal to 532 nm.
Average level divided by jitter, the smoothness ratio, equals 10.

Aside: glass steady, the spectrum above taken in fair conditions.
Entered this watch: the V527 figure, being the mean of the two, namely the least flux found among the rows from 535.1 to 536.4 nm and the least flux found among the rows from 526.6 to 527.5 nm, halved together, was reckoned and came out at 119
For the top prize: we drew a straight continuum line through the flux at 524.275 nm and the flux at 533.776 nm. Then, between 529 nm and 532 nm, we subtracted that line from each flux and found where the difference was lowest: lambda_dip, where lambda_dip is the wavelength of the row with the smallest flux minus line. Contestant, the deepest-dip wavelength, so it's 529.858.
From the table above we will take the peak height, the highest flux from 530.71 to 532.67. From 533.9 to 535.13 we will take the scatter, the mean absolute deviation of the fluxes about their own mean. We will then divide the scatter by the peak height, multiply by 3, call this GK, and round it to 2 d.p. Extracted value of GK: 0.16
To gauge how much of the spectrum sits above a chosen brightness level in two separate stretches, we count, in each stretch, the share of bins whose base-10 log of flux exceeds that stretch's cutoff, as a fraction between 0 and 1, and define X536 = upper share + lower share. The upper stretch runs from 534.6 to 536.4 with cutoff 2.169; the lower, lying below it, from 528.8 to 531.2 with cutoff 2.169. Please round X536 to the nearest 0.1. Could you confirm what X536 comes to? 1.6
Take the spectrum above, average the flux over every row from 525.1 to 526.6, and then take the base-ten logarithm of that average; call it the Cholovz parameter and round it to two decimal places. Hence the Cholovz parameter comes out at 2.12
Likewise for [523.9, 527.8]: 2.12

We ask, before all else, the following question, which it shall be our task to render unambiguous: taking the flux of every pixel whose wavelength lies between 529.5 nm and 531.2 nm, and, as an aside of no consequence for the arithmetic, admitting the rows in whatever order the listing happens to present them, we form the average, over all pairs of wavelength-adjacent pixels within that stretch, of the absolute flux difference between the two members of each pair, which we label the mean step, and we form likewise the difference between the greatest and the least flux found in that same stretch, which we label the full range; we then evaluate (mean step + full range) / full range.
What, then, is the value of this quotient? 1.20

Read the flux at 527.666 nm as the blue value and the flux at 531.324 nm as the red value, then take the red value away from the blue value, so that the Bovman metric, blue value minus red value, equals -10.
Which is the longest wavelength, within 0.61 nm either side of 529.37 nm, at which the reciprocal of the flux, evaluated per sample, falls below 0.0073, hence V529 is 529.370 nm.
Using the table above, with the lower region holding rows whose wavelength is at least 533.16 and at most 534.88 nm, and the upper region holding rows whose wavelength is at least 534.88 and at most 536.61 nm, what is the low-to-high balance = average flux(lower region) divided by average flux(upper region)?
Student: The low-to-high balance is 0.903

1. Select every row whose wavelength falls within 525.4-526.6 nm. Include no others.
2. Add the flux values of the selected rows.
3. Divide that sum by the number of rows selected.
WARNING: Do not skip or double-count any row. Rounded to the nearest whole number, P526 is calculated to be 127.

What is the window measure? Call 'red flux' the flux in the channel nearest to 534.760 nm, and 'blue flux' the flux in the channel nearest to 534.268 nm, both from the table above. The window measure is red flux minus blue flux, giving -8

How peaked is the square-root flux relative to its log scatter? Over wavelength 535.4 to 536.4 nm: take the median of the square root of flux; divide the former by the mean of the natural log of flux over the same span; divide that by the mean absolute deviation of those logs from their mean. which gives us 86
